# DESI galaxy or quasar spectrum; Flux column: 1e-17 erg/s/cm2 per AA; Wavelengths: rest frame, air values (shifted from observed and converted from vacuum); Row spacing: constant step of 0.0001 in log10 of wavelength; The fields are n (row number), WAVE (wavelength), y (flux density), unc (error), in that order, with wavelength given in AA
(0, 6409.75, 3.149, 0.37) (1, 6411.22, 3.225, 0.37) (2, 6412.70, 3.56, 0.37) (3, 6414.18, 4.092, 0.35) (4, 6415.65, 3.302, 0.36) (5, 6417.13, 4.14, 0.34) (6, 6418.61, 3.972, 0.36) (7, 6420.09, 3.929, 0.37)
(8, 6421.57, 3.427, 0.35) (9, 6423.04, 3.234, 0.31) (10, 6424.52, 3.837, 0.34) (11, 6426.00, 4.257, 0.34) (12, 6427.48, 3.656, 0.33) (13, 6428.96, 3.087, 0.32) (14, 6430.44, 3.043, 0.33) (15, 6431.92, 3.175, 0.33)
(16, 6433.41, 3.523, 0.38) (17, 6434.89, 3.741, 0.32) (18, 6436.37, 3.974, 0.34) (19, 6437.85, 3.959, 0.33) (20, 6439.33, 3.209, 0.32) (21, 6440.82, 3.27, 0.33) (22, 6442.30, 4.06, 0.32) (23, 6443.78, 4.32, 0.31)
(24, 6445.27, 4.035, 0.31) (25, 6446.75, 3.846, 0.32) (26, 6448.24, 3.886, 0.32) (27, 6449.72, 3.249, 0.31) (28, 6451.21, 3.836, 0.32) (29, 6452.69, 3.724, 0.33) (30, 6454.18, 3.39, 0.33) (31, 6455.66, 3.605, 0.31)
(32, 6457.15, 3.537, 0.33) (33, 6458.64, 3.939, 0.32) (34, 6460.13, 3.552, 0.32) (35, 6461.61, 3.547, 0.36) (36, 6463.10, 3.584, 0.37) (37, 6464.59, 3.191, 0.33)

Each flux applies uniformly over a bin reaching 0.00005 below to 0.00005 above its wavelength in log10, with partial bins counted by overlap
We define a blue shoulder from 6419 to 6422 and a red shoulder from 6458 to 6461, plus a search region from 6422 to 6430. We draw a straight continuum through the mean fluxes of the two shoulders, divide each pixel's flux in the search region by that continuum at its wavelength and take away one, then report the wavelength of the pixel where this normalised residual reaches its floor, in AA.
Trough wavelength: 6428.96 AA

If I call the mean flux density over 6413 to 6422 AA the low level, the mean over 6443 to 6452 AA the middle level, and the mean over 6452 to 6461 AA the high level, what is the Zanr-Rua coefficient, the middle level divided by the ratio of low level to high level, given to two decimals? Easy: 3.67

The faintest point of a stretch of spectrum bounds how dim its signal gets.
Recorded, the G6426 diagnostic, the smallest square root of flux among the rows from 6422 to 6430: 1.76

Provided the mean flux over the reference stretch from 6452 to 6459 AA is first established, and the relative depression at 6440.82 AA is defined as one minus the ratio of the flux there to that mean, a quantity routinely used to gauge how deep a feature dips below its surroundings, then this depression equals 0.10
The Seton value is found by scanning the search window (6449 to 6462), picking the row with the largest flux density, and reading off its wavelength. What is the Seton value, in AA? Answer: 6458.64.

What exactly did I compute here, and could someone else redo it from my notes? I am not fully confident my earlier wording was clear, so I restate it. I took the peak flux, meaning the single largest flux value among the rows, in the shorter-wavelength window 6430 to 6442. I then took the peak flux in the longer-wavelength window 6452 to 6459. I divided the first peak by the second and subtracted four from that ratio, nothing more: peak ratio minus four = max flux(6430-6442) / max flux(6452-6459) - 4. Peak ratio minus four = -2.99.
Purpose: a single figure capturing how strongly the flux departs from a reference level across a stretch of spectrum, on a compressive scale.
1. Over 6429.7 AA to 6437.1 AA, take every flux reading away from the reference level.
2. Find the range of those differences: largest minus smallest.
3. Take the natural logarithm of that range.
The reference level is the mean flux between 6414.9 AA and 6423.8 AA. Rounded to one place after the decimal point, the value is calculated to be -0.1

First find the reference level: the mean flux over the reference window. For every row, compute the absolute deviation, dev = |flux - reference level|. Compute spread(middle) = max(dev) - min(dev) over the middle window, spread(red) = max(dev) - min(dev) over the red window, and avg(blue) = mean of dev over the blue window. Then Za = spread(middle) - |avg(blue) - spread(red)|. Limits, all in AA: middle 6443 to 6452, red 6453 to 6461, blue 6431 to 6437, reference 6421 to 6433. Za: 0.52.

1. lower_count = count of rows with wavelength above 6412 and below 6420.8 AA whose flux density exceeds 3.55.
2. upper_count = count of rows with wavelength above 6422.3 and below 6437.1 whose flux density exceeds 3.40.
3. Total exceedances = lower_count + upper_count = 11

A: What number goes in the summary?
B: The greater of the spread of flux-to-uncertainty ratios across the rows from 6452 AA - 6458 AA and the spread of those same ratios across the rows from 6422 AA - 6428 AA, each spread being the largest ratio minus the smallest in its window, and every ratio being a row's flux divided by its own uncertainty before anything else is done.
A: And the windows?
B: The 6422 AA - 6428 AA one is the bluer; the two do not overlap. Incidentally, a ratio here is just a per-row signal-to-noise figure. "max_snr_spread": 2.09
